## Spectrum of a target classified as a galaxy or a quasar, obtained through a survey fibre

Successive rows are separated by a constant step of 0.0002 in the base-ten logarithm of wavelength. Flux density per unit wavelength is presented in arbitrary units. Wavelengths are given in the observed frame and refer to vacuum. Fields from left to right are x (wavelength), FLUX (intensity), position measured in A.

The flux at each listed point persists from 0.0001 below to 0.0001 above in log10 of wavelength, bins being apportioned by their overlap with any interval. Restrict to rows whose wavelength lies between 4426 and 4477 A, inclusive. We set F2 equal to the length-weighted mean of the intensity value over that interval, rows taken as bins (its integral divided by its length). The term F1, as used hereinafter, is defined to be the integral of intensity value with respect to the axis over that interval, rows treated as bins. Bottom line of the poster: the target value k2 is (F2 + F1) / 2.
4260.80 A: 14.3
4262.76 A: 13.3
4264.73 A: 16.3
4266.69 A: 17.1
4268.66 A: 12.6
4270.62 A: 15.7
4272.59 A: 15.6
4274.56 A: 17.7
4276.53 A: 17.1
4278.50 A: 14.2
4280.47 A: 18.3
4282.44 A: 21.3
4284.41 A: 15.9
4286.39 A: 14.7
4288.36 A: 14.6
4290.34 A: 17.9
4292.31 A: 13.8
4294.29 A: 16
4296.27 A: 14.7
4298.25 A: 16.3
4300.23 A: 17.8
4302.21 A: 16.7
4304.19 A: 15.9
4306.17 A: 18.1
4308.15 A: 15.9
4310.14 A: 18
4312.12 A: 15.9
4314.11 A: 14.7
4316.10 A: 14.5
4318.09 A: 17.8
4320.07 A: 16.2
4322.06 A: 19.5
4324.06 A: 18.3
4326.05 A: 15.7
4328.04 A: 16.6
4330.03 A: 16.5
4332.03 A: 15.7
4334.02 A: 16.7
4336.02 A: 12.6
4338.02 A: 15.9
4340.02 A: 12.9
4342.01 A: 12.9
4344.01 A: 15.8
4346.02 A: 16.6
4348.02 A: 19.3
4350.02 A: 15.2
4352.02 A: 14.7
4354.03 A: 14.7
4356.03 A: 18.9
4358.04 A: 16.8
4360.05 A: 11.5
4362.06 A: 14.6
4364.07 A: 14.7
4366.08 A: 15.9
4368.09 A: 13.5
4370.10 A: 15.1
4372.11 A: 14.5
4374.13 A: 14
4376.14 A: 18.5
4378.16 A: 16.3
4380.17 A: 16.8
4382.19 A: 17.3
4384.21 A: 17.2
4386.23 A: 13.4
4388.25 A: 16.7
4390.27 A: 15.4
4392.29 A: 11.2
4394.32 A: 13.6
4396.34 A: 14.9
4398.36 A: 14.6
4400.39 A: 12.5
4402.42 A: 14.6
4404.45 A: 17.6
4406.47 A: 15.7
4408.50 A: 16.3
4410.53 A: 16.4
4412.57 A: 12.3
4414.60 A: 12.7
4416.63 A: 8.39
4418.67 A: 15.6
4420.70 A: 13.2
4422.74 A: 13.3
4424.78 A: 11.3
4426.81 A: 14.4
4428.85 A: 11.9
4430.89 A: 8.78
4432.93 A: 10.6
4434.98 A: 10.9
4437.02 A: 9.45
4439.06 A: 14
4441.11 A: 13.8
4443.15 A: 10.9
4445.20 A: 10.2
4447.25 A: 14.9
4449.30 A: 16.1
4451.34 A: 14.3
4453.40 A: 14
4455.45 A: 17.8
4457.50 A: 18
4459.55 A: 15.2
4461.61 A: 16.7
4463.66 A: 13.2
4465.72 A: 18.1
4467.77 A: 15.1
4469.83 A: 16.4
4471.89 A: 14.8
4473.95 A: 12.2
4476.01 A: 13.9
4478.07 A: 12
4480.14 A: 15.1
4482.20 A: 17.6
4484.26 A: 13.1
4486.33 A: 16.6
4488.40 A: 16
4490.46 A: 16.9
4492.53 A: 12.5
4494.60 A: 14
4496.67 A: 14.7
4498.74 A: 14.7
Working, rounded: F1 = 705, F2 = 13.8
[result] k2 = 360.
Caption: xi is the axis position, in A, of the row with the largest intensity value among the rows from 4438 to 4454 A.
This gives 4449.30 A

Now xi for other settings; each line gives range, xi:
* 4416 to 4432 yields 4418.67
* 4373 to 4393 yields 4376.14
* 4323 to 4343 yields 4324.06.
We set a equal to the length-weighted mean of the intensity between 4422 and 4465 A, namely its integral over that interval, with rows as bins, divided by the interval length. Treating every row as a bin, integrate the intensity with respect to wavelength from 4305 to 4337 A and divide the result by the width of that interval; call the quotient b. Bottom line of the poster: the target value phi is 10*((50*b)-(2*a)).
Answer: 7942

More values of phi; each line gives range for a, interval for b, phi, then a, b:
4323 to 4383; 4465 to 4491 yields 7264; 15.6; 15.2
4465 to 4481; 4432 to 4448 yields 5605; 14.6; 11.8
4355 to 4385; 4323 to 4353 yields 7536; 15.7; 15.7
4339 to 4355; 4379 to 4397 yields 7287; 15.3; 15.2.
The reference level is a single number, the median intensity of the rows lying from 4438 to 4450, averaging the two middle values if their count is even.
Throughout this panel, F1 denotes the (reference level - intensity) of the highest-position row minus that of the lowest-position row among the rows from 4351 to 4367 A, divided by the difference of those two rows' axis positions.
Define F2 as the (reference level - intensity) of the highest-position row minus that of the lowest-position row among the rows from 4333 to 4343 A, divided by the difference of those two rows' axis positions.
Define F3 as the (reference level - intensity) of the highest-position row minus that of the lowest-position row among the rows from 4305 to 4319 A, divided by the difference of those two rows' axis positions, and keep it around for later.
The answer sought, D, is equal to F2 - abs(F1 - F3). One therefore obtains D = 0.37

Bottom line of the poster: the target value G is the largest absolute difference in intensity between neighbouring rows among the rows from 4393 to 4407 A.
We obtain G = 3.0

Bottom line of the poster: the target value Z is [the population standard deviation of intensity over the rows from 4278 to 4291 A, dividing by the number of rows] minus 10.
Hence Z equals -7.60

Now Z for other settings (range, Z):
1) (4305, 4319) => -8.57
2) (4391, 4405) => -8.13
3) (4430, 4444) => -8.15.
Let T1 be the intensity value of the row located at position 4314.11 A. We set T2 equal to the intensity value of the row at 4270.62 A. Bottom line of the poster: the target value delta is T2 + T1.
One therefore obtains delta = 30.4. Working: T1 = 14.7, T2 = 15.7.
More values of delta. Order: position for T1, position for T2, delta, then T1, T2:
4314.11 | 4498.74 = 29.4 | 14.7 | 14.7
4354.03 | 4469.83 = 31.1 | 14.7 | 16.4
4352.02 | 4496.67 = 29.4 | 14.7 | 14.7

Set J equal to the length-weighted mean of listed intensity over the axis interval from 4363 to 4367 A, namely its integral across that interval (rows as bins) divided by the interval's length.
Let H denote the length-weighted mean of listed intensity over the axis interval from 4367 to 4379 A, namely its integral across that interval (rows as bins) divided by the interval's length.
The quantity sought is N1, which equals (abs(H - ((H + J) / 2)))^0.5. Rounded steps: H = 15.3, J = 15.3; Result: 0.1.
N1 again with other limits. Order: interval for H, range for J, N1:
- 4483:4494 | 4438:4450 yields 1.0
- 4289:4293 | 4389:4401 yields 1.0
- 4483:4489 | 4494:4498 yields 0.6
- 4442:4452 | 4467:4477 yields 0.8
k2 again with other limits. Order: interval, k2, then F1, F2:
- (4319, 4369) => 400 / 784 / 15.7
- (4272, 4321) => 410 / 803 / 16.4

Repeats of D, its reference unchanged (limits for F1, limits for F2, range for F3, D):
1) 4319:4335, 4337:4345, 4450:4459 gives -0.55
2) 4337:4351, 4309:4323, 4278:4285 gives -0.47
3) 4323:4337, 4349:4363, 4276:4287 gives -0.18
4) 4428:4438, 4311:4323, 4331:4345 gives -0.67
